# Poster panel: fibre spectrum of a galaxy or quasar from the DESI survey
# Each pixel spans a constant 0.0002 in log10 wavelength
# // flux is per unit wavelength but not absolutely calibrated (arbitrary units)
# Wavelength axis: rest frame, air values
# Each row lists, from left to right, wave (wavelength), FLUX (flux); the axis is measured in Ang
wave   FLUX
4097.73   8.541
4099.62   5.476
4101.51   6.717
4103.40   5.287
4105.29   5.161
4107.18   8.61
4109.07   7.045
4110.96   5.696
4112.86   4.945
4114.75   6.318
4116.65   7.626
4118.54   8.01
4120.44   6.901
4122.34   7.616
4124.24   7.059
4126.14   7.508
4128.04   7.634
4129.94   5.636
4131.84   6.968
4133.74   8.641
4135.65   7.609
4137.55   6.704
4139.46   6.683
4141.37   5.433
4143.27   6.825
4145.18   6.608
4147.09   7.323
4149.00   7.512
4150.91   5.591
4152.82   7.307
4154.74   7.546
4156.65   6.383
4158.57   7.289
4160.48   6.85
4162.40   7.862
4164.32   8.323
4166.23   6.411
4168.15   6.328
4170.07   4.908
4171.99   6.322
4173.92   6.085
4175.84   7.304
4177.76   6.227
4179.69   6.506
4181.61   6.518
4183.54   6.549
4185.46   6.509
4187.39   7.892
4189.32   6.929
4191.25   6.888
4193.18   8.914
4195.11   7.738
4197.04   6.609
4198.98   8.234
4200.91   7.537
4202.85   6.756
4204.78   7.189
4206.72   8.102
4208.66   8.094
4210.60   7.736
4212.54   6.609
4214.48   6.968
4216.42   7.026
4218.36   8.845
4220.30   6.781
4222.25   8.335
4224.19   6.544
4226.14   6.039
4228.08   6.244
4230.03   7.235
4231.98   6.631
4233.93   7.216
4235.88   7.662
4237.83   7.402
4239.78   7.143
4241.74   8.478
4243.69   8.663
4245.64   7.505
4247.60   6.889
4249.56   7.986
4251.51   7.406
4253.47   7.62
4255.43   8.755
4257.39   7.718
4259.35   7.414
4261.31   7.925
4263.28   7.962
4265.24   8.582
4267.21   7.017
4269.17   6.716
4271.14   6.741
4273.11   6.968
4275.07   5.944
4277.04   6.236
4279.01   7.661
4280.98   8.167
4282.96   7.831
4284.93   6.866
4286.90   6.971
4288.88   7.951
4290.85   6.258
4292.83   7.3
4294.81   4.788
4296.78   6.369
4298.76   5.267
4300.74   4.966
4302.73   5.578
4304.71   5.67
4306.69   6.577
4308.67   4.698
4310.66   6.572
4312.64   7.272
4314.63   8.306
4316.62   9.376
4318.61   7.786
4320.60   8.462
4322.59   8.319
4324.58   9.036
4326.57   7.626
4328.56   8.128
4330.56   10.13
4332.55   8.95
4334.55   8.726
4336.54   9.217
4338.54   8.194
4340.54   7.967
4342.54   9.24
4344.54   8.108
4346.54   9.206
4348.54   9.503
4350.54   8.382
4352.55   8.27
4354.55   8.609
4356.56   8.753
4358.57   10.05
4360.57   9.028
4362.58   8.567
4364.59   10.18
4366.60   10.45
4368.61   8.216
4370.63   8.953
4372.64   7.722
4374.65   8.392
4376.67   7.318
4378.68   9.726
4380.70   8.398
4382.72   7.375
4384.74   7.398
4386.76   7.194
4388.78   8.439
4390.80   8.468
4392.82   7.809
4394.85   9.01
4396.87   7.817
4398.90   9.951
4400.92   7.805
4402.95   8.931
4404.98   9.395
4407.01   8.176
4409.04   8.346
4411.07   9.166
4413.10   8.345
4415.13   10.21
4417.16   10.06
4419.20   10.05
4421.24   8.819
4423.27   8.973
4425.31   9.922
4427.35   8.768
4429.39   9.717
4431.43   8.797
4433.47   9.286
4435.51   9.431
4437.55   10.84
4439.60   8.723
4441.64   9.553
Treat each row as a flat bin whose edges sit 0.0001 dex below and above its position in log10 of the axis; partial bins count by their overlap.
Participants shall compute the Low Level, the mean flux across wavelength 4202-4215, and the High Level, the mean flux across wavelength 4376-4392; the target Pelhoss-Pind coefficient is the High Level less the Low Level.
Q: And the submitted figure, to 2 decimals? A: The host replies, 0.69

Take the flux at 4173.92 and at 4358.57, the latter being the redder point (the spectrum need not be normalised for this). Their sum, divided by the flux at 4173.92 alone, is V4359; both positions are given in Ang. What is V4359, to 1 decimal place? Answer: 2.7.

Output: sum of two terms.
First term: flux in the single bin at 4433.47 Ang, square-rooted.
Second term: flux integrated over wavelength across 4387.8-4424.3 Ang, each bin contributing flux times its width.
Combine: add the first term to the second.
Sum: 327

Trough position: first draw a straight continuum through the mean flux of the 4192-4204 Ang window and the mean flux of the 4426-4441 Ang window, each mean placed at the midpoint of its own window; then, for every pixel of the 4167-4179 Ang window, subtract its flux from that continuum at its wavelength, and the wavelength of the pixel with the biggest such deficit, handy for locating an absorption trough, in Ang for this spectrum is 4170.07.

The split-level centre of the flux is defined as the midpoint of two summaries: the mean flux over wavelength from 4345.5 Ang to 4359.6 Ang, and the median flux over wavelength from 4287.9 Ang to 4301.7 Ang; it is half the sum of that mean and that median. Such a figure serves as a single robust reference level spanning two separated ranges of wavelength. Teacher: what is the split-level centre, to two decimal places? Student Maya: 7.61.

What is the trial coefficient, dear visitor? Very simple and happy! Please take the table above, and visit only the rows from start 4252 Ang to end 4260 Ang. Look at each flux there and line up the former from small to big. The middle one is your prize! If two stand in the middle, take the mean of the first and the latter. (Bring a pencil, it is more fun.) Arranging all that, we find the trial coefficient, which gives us 7.7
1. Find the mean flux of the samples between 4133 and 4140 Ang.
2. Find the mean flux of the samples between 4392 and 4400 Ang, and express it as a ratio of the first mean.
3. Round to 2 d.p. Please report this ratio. 1.17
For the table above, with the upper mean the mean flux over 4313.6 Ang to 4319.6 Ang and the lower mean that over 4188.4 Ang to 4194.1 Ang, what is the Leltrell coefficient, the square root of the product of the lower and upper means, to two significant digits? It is 8.0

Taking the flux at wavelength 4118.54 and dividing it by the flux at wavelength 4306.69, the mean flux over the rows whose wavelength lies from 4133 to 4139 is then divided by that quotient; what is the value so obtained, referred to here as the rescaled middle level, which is 6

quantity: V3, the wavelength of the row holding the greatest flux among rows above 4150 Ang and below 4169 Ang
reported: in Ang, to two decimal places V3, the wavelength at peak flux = 4164.32 Ang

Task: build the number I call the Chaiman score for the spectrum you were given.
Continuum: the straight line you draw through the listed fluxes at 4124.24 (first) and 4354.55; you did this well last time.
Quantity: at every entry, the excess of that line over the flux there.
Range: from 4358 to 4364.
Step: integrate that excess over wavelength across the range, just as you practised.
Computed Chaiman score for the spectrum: -3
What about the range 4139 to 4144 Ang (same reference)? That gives 5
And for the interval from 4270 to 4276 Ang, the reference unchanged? 9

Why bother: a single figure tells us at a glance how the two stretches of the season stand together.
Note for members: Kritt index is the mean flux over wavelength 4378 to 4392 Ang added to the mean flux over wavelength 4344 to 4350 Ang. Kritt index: 17.1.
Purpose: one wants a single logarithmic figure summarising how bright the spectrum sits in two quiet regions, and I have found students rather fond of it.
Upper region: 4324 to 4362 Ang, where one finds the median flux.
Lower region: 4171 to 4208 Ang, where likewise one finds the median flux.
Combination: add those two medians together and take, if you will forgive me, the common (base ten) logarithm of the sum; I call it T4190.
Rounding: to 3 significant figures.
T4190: 1.19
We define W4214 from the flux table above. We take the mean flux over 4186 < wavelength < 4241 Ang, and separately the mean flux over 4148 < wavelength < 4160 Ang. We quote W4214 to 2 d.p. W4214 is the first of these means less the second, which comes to 0.39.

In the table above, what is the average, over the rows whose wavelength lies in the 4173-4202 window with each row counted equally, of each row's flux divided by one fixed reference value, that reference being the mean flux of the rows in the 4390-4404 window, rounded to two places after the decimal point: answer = 0.83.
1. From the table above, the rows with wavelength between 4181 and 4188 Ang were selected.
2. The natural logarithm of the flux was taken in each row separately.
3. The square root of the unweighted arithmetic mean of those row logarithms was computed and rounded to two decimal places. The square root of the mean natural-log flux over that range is 1.39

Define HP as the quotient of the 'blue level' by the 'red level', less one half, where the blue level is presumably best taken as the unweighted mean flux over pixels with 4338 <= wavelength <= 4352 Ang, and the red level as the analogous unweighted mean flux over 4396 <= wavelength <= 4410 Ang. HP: 0.50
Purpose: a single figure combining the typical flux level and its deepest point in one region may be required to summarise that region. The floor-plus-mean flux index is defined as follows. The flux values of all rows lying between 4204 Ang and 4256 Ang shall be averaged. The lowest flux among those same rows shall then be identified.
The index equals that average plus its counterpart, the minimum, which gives 13.5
